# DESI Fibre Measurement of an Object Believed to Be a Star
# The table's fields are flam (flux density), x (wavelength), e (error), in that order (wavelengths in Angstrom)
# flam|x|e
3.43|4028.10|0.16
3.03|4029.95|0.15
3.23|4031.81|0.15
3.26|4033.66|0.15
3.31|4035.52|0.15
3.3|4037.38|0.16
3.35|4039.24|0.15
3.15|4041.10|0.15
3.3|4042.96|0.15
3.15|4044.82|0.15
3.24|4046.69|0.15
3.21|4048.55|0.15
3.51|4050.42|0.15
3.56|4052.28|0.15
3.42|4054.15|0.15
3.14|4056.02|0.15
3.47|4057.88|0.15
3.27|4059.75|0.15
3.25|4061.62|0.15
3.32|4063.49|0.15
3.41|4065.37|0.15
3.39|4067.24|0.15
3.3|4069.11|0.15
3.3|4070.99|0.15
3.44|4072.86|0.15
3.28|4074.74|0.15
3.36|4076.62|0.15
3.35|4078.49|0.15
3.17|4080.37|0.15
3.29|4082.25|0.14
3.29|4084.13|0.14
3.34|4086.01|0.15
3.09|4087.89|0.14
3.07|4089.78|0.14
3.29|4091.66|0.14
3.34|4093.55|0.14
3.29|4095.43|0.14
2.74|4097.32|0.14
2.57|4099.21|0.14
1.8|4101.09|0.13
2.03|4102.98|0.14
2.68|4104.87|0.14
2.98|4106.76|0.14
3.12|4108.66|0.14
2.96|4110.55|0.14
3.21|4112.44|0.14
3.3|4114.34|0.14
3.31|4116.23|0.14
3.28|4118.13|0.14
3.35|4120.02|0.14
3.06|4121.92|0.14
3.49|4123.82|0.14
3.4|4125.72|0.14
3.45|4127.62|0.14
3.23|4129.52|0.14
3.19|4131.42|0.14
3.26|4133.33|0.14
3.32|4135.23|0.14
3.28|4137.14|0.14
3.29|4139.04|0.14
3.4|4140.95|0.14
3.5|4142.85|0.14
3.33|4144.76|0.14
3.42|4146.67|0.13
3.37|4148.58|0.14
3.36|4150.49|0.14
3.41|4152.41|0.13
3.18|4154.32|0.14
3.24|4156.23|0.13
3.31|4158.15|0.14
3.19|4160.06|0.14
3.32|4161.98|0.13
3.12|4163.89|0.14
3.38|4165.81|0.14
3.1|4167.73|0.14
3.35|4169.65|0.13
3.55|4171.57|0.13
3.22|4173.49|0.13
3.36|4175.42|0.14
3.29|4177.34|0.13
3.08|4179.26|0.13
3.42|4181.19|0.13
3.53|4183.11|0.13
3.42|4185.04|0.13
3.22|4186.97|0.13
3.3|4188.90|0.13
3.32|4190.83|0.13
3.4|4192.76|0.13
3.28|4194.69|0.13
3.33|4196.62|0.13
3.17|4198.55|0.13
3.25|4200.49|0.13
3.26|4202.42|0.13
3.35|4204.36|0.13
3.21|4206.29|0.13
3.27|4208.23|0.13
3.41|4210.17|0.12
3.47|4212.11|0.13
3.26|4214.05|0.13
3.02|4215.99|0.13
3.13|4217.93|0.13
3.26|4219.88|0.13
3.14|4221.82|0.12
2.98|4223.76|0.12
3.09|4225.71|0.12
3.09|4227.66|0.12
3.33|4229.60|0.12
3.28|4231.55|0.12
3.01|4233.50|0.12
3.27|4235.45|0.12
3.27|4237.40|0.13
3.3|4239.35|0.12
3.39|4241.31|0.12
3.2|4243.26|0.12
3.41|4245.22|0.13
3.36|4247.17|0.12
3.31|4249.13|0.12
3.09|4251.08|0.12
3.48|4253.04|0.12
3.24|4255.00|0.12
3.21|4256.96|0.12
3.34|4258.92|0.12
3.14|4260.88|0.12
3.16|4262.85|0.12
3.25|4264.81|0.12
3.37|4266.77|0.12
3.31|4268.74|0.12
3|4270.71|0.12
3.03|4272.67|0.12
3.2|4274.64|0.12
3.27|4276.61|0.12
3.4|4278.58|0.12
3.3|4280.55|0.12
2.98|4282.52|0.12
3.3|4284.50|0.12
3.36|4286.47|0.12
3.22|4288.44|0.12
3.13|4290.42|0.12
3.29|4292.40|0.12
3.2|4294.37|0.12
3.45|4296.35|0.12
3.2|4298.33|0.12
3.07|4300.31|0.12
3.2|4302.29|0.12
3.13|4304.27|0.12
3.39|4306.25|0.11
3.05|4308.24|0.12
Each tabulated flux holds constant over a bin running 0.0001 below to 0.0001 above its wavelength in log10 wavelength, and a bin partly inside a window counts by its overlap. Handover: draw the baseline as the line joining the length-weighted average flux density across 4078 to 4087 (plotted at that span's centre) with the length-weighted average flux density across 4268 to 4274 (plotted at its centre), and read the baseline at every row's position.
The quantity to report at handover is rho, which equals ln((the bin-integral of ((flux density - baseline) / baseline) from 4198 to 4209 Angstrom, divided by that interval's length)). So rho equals -3.7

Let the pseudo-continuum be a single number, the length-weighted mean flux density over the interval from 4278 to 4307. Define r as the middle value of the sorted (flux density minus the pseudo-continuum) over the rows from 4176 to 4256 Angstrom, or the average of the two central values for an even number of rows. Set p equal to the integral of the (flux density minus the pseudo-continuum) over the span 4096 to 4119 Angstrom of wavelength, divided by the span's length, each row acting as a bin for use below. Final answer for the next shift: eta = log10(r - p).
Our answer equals -0.4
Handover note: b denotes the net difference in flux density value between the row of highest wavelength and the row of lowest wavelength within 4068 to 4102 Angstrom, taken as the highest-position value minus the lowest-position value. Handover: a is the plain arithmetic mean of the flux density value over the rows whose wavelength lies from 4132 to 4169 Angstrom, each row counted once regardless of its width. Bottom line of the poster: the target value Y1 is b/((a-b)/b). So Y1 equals 0.47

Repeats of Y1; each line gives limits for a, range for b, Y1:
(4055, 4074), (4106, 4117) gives 0.04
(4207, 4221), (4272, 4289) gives 0.01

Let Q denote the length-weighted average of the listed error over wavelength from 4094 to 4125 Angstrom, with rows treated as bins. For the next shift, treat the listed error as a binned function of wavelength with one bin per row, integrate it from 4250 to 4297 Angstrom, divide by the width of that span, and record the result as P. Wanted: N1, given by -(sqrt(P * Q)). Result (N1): -0.129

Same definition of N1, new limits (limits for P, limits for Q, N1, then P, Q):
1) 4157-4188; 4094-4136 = -0.137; 0.134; 0.140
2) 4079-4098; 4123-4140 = -0.141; 0.142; 0.140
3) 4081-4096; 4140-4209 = -0.137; 0.141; 0.133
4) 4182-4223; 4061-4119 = -0.136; 0.129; 0.143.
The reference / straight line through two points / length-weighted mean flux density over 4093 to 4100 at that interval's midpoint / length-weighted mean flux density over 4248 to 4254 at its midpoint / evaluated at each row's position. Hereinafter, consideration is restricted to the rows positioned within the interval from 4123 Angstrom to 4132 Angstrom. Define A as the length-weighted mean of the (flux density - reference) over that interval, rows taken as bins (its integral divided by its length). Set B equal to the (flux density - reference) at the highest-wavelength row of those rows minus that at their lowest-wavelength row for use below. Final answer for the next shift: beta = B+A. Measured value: 0.0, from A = 0.32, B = -0.32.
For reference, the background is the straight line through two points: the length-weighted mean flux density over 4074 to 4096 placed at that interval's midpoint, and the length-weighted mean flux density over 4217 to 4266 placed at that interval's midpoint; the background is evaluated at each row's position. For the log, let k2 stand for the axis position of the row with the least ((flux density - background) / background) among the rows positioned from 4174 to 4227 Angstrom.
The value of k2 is 4223.76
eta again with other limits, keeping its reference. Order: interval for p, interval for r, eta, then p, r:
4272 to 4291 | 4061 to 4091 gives -1.1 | -0.01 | 0.062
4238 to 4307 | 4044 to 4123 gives -1.4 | 0.01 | 0.047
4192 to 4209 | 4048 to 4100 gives -1.8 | 0.04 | 0.057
